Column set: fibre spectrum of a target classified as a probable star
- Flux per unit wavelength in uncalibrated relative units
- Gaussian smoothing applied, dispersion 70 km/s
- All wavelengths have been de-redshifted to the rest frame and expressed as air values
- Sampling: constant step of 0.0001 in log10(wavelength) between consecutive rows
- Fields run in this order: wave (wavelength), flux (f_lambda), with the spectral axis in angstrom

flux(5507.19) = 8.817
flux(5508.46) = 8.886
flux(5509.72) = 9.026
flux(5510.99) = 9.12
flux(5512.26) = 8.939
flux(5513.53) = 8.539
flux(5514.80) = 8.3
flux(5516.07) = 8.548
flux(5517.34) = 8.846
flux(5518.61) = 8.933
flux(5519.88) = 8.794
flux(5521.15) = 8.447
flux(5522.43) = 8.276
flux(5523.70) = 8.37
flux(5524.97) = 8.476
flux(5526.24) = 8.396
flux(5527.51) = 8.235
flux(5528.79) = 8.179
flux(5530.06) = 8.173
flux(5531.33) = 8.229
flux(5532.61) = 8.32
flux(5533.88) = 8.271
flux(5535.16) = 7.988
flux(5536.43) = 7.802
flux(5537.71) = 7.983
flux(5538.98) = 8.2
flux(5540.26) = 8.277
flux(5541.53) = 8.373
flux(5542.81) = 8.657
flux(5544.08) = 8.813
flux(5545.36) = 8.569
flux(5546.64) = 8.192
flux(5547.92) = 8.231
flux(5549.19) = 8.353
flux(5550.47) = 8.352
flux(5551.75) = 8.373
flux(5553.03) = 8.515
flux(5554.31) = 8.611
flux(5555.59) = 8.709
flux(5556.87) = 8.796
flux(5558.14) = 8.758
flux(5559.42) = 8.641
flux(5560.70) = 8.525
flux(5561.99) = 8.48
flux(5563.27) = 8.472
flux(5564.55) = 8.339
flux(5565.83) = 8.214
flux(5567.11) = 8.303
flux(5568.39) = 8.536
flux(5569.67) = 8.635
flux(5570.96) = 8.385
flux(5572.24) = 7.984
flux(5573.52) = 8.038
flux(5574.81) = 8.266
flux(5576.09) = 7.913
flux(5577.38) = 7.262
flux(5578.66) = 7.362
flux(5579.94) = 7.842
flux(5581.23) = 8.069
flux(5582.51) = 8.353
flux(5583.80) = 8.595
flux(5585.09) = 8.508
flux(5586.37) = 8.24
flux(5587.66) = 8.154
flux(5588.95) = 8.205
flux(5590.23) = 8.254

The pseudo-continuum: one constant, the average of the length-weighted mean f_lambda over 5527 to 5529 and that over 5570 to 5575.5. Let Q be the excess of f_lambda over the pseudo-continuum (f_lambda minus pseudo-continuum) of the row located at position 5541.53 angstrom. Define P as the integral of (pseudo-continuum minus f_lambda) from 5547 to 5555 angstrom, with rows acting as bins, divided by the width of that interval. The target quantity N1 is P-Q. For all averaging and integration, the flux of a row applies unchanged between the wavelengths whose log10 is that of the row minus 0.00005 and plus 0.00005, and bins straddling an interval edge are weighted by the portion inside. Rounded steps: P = -0.2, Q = 0.2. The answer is -0.40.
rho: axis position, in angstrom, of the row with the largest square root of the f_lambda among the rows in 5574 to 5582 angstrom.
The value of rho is 5574.81 angstrom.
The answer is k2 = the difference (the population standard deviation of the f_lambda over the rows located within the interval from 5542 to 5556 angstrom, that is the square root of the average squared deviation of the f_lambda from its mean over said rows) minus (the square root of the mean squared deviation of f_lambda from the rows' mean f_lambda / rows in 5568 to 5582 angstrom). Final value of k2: -0.22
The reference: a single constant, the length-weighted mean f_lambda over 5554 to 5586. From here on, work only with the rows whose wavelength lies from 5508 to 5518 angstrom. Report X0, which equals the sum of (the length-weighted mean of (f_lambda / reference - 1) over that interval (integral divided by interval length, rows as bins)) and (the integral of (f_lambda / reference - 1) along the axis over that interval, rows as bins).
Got 0.63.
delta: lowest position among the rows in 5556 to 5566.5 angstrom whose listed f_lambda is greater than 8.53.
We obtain 5556.87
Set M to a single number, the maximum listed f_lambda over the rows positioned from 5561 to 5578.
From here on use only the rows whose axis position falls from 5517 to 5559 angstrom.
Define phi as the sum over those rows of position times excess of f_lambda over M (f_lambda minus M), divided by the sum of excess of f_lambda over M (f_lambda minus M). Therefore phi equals 5536.6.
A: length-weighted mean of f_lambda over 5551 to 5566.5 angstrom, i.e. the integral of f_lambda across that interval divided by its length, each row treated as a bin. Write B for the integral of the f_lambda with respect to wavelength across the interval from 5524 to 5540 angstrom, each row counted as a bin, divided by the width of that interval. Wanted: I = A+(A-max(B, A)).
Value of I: 8.5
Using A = 8.53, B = 8.2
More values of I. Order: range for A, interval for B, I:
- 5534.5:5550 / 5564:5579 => 8.3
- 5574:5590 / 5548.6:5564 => 7.6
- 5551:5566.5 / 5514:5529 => 8.5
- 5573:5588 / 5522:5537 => 7.9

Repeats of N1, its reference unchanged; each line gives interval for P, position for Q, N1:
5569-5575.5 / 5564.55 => -0.23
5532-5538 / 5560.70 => -0.23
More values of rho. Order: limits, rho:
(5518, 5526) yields 5518.61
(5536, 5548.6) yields 5544.08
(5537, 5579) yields 5544.08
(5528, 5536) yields 5532.61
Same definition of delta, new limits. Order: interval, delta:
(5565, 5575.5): 5568.39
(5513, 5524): 5513.53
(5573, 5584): 5583.80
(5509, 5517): 5509.72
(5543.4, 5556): 5544.08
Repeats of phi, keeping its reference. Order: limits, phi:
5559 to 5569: 5565.0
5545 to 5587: 5571.4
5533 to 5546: 5537.0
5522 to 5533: 5528.0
